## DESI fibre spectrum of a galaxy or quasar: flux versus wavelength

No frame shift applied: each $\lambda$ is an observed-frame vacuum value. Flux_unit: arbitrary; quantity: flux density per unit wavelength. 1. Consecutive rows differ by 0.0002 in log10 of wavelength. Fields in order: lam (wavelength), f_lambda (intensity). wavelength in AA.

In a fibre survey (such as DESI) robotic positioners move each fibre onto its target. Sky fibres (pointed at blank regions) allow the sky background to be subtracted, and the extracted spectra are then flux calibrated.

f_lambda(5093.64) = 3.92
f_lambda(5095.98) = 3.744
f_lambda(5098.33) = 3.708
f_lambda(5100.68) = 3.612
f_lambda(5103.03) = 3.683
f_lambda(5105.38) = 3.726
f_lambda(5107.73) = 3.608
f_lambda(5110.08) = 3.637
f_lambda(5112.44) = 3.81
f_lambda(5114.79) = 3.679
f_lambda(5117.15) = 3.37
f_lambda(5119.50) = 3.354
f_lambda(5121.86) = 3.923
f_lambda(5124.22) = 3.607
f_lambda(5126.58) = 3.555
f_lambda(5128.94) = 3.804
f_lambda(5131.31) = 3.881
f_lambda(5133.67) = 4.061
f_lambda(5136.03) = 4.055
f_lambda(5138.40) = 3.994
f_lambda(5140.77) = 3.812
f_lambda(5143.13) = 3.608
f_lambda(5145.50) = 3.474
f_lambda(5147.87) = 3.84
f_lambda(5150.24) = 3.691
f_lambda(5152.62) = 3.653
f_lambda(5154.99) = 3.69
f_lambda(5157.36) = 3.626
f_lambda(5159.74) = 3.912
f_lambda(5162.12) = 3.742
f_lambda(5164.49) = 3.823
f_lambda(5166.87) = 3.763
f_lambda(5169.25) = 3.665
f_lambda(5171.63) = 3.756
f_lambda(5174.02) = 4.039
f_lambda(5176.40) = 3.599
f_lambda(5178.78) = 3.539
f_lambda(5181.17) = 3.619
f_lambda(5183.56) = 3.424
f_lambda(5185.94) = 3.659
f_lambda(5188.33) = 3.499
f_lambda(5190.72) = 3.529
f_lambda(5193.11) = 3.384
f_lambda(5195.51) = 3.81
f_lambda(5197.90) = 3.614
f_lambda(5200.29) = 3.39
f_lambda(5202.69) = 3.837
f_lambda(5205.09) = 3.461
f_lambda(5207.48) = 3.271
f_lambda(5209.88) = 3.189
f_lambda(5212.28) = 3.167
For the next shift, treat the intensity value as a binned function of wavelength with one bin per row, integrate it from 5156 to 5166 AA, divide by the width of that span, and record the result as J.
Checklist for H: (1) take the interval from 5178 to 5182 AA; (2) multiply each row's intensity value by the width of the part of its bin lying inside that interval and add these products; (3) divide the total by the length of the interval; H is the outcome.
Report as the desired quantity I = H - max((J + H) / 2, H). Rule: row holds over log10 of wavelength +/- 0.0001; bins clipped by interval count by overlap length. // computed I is -0.10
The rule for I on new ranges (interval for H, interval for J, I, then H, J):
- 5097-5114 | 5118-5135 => -0.03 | 3.68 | 3.74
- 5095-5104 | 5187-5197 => 0.00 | 3.68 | 3.56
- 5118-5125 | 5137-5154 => -0.05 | 3.62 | 3.73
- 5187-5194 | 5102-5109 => -0.10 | 3.48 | 3.67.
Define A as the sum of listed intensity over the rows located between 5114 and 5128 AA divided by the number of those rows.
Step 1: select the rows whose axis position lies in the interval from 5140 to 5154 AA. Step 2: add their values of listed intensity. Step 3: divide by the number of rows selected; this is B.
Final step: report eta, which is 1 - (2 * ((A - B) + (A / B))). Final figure -0.7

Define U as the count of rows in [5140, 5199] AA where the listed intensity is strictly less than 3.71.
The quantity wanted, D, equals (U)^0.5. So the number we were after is 4.0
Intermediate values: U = 16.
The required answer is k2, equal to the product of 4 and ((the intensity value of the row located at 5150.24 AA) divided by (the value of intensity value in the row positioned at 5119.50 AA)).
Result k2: 4.4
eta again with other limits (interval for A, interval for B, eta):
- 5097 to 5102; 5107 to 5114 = -0.9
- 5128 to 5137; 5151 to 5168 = -1.5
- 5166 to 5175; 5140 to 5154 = -1.3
